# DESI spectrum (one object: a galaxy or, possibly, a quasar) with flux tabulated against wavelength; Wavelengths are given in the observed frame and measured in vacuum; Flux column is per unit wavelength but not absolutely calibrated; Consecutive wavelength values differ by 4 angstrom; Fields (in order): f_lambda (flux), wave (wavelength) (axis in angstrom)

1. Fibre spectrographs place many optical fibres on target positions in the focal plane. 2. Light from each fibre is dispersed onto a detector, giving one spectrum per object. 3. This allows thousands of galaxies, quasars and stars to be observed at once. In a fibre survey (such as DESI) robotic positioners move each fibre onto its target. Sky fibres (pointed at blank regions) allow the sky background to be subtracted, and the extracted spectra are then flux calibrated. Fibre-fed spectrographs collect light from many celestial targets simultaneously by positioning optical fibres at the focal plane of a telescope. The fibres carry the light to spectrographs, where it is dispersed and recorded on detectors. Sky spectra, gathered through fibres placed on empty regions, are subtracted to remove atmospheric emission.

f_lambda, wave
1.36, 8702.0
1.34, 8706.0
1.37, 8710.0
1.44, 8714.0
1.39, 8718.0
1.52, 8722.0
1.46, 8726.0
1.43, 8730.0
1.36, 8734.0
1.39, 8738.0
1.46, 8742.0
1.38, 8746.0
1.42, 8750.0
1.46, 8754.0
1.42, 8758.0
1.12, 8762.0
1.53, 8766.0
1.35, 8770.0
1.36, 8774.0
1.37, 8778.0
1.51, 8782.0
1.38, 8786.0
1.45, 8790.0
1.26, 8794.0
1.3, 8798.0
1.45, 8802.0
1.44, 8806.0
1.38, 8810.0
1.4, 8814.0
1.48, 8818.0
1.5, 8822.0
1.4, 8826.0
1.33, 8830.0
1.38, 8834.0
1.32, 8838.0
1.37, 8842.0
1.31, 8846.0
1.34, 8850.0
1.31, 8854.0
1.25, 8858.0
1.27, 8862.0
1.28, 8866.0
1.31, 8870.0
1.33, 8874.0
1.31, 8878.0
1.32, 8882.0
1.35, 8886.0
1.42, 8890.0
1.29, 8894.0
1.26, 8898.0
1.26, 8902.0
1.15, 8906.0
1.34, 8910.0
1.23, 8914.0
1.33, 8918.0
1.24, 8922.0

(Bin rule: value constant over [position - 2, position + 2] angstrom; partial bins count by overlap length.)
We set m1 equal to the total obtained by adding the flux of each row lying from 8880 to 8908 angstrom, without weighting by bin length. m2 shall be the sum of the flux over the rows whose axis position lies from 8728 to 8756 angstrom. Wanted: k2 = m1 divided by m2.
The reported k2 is 0.91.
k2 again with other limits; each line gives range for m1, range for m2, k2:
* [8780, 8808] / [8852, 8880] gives 1.08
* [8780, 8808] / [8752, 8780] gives 1.02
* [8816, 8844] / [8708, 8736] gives 0.98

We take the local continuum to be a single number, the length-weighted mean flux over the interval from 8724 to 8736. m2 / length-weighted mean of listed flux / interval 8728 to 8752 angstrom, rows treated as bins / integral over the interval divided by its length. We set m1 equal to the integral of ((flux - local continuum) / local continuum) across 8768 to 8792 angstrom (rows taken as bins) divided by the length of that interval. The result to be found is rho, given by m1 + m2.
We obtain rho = 1.40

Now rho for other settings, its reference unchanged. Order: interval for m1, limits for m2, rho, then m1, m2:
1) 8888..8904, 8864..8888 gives 1.24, -0.08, 1.32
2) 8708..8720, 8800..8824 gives 1.43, -0.01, 1.44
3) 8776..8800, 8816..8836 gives 1.39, -0.03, 1.42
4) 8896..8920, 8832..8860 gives 1.22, -0.11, 1.33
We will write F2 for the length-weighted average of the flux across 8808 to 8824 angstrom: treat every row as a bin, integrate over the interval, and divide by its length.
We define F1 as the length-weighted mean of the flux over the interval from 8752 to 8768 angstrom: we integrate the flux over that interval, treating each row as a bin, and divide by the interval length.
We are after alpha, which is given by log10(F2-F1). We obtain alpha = -1.2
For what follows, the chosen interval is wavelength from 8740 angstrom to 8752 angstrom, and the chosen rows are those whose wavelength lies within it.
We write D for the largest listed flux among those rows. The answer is 1.46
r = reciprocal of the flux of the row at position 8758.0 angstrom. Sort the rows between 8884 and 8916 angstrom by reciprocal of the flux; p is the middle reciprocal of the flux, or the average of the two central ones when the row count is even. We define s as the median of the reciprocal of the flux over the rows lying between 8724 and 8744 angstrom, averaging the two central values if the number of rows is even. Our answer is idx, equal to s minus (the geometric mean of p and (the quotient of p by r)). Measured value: -0.24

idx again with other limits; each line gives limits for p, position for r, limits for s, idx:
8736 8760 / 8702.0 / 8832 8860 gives -0.06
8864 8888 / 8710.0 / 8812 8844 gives -0.17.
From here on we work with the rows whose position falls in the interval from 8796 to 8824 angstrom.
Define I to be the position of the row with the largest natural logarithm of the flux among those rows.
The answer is 8822.0 angstrom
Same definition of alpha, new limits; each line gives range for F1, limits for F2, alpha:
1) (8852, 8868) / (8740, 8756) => -0.8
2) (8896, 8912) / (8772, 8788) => -0.8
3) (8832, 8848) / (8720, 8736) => -1.0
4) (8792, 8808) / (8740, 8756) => -1.2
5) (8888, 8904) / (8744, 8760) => -0.9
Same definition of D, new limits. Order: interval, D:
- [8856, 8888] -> 1.35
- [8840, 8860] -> 1.37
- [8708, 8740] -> 1.52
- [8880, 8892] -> 1.42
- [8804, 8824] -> 1.5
